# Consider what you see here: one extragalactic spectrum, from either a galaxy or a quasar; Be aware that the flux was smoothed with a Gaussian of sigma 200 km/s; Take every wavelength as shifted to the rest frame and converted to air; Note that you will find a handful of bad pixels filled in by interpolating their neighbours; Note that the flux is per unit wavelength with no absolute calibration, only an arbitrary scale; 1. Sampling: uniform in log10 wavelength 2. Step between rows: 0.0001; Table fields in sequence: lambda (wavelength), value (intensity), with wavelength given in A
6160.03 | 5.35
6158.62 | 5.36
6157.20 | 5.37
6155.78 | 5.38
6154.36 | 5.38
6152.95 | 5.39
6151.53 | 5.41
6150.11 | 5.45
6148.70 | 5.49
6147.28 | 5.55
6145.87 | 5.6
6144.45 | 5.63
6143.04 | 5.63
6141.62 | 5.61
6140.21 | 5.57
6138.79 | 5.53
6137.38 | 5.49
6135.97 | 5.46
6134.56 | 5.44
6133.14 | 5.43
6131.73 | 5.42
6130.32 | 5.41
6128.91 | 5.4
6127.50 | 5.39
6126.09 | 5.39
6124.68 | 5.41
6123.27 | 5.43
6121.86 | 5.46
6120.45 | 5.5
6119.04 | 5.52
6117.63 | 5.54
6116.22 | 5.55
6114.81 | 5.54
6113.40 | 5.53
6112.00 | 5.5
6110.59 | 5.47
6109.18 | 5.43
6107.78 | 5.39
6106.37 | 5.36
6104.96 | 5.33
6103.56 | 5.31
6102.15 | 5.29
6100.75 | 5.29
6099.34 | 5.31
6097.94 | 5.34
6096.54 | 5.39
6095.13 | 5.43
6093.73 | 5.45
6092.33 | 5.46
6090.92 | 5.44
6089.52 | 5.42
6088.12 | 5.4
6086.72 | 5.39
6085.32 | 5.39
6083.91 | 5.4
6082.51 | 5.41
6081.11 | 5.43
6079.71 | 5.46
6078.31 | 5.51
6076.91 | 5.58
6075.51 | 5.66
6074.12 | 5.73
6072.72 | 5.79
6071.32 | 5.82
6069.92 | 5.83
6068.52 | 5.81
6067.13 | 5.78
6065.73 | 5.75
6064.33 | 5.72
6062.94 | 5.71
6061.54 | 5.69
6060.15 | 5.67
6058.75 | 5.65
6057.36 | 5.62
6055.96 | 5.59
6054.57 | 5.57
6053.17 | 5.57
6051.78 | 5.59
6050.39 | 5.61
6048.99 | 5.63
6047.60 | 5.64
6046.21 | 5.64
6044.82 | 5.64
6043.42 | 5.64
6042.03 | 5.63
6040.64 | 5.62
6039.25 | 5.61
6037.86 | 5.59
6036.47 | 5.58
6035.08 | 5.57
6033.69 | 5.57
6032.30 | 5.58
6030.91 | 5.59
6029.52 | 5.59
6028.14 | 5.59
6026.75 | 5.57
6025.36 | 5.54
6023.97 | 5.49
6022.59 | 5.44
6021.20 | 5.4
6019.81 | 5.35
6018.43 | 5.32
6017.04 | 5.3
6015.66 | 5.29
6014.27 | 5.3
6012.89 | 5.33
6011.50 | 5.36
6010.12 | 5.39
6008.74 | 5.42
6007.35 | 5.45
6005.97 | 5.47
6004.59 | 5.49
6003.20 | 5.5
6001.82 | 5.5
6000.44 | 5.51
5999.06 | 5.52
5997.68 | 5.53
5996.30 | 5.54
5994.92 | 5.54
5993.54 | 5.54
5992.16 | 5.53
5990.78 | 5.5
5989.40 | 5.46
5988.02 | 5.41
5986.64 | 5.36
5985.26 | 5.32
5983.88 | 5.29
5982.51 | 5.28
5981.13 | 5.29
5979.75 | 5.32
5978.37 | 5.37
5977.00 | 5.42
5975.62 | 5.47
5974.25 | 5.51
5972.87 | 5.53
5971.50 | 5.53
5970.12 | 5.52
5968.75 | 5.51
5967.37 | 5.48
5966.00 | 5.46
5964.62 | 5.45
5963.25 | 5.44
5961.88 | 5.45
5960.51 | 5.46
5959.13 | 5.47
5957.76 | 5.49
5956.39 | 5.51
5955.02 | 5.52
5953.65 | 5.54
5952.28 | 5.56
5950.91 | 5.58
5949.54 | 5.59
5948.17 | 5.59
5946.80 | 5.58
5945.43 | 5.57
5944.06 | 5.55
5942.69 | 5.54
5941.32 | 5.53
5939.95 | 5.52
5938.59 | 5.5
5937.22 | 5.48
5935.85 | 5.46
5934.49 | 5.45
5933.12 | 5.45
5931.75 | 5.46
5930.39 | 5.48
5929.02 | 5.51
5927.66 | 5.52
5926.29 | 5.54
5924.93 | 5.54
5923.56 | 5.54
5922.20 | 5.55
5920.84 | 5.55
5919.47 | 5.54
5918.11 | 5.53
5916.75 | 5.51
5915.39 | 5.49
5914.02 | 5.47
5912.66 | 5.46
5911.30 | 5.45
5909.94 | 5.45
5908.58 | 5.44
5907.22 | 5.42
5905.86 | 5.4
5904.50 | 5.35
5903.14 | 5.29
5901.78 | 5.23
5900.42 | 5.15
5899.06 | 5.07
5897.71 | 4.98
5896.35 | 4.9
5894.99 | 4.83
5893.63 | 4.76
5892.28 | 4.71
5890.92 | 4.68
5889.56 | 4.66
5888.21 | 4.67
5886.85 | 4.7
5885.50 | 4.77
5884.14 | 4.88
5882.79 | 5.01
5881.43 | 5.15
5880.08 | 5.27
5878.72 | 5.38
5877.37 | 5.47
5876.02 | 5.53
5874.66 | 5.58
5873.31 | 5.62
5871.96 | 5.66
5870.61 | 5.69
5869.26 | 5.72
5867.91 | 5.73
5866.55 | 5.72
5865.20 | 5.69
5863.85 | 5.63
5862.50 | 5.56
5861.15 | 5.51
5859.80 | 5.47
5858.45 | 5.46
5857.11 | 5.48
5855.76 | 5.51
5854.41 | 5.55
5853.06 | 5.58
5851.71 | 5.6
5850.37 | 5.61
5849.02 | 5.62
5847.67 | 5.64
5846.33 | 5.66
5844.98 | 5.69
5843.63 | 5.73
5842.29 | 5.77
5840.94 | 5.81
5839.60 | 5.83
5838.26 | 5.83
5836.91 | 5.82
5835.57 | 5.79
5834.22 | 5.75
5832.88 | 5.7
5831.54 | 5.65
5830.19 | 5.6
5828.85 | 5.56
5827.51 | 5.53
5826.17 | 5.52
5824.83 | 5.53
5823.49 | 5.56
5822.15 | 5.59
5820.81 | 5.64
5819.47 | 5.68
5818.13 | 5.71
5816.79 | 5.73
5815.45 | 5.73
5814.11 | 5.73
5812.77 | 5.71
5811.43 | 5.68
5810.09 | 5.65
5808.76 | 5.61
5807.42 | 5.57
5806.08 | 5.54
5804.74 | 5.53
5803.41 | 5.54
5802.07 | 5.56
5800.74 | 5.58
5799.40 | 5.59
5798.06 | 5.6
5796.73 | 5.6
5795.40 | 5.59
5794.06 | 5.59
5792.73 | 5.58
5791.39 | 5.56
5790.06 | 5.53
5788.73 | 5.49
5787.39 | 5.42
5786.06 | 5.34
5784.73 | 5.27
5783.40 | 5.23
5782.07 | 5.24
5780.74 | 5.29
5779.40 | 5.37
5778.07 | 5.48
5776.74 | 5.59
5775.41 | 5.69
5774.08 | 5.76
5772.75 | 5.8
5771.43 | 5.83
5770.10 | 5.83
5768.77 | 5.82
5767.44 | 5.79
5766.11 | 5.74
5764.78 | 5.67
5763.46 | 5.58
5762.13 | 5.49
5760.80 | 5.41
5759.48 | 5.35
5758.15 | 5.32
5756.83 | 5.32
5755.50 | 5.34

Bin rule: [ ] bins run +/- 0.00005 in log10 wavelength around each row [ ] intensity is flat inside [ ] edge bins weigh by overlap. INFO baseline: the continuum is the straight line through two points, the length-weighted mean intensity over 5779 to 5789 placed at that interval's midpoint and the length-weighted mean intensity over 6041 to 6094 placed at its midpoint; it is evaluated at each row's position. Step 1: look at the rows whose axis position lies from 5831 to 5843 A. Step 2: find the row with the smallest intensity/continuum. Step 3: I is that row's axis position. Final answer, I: 5831.54 A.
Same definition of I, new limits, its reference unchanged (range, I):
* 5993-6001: 6000.44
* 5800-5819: 5804.74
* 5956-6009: 5982.51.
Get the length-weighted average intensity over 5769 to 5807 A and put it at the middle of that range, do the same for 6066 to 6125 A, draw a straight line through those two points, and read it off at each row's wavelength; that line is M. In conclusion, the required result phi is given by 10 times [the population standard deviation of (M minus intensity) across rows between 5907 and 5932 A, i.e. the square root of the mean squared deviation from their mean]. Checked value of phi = 0.4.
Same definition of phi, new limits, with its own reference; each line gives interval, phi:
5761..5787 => 2.2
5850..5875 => 0.9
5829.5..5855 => 0.9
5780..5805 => 1.3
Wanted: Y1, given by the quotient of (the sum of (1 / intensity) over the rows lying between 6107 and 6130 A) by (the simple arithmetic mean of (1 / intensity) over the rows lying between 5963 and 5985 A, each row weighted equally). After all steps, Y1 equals 15.9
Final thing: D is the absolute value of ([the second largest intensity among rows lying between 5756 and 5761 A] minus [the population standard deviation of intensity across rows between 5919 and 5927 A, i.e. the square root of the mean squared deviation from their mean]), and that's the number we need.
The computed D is 5.35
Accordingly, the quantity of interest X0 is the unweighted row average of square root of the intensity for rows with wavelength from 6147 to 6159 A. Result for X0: 2.33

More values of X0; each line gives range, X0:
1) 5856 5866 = 2.35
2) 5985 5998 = 2.34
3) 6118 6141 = 2.34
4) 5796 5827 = 2.37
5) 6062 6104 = 2.35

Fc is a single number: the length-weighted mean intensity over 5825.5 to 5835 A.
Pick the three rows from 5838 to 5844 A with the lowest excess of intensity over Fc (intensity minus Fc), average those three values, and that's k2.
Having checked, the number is 0.15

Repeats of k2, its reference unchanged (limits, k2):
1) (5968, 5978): -0.15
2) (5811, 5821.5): 0.05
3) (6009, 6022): -0.32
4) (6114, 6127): -0.21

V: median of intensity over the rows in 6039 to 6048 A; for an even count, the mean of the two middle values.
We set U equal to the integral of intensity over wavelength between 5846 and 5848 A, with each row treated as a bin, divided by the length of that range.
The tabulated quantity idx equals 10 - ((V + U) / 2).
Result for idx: 4.35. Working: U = 5.67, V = 5.640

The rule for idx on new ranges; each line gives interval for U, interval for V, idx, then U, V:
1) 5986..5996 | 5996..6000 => 4.50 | 5.48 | 5.530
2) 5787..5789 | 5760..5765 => 4.52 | 5.43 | 5.535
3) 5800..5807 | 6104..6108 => 4.55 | 5.55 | 5.360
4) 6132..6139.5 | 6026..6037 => 4.48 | 5.47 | 5.580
